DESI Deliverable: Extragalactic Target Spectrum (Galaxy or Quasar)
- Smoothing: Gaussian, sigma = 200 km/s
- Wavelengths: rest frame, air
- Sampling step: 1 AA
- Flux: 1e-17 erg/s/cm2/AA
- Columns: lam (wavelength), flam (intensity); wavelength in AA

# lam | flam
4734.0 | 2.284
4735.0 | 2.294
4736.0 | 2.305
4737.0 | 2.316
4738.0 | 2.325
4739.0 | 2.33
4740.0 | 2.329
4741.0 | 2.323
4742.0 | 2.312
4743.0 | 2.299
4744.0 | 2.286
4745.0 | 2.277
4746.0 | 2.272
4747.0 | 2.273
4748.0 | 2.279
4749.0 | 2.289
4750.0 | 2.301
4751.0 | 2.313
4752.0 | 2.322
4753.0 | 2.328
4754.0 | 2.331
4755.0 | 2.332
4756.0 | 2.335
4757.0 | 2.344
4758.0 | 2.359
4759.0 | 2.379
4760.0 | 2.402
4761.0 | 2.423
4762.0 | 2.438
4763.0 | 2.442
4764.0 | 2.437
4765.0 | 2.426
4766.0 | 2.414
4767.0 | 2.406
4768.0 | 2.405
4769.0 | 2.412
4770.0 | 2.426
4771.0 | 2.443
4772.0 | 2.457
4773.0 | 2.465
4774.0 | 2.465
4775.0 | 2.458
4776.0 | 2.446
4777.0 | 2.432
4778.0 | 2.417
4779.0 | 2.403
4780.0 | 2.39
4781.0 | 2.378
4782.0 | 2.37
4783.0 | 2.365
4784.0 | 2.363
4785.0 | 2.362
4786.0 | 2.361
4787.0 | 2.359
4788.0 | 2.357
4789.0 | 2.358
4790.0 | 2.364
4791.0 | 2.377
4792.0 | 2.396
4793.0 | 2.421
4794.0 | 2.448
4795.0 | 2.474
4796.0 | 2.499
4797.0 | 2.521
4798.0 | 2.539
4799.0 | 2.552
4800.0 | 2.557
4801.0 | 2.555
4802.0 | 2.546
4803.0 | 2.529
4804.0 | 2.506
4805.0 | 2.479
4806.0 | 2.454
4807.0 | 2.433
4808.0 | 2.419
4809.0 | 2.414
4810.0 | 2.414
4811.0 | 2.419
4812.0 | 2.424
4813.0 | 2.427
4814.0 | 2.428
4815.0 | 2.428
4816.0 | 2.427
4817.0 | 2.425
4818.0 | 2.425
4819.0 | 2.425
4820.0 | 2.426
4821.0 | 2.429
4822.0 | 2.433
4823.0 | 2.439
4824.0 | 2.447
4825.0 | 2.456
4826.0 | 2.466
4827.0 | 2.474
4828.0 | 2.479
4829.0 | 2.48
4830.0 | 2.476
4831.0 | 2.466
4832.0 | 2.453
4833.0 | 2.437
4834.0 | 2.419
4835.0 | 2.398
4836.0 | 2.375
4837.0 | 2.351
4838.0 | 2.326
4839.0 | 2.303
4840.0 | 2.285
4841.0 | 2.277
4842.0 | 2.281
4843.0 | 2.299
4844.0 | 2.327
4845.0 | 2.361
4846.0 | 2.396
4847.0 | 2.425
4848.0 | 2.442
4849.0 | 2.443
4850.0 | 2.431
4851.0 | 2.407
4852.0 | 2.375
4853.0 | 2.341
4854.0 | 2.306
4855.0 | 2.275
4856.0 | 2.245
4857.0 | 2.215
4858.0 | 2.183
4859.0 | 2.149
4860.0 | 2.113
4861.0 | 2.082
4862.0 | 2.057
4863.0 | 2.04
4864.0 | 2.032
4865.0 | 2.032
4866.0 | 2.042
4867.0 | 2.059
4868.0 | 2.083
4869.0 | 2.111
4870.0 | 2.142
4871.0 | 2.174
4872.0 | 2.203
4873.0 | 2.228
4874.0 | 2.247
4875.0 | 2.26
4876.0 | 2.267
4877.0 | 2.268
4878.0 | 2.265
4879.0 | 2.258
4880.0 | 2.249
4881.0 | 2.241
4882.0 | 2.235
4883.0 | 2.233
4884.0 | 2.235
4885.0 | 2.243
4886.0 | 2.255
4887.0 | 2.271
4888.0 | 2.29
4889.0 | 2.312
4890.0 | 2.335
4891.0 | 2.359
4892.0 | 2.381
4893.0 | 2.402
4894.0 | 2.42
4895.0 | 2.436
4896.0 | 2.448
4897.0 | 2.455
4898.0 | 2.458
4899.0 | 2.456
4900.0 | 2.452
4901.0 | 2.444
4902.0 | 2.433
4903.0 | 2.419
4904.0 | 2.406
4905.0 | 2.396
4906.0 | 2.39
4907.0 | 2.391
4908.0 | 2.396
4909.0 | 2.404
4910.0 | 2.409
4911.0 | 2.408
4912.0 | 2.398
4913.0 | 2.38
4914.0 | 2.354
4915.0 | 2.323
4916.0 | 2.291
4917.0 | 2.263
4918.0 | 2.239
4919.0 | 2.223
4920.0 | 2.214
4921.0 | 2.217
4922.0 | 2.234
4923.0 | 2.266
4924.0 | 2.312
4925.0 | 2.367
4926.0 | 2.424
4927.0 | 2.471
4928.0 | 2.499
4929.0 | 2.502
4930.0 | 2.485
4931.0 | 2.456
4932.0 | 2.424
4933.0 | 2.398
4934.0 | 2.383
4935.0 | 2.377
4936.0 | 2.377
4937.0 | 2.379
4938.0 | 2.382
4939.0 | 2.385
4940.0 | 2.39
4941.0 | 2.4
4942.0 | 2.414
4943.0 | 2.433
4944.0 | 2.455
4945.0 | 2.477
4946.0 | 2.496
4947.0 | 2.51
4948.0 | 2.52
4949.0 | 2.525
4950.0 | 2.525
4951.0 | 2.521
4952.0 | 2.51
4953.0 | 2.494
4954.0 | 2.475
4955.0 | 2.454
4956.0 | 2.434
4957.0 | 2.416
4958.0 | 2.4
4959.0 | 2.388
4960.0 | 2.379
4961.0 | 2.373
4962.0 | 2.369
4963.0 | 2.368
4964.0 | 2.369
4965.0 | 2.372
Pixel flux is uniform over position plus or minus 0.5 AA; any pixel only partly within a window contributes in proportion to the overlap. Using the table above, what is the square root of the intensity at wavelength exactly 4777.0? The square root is 1.56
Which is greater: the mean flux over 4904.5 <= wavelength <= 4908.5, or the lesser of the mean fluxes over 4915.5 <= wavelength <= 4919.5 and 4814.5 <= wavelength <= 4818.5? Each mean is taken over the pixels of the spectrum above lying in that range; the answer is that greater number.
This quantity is 2.39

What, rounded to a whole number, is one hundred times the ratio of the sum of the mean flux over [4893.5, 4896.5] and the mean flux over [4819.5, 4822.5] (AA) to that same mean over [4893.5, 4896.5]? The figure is 200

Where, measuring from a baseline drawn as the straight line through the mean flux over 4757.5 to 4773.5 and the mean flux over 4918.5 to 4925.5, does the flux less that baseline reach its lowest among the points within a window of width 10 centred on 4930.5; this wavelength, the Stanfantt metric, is 4935.0 AA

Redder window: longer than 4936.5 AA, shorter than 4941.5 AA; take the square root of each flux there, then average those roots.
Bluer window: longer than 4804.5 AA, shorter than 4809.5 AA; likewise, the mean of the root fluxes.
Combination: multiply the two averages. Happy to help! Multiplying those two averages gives 2.41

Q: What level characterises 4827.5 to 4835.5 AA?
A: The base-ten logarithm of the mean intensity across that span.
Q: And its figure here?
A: 0.389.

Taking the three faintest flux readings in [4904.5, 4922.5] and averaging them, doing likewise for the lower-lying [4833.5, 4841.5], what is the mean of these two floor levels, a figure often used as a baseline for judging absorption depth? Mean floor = 2.25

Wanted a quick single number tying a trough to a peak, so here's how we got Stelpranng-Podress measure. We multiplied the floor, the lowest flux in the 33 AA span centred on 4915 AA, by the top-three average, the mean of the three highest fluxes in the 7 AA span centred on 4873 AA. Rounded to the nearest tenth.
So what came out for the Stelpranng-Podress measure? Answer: 5.0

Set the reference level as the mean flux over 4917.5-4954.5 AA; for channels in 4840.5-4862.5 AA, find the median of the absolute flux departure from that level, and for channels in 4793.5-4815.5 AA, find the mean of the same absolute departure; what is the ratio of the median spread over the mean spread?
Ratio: 1.6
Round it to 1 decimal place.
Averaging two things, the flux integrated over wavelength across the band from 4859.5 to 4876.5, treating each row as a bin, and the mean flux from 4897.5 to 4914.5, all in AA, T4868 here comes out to 19.3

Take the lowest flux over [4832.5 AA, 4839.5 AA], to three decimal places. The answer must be 2.303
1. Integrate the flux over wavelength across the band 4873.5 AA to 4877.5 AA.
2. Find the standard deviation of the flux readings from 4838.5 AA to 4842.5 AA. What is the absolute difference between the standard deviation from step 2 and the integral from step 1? 9.0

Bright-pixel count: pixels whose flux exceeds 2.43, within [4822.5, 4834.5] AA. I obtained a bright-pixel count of 11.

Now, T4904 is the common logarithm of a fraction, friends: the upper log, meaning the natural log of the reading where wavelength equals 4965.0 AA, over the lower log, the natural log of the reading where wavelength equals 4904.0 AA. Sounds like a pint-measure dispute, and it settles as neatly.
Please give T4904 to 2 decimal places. -0.01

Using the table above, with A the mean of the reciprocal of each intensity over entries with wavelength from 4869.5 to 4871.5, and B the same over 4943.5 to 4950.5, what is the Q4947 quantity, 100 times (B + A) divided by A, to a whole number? 186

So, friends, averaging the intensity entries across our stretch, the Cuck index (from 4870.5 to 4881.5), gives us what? 2.242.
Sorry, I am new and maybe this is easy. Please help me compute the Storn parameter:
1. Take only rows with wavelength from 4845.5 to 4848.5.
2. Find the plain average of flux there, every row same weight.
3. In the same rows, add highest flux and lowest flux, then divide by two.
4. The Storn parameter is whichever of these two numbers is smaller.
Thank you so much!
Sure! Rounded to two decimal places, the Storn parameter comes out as 2.42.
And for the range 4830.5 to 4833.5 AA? 2.45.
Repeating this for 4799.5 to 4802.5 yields 2.55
